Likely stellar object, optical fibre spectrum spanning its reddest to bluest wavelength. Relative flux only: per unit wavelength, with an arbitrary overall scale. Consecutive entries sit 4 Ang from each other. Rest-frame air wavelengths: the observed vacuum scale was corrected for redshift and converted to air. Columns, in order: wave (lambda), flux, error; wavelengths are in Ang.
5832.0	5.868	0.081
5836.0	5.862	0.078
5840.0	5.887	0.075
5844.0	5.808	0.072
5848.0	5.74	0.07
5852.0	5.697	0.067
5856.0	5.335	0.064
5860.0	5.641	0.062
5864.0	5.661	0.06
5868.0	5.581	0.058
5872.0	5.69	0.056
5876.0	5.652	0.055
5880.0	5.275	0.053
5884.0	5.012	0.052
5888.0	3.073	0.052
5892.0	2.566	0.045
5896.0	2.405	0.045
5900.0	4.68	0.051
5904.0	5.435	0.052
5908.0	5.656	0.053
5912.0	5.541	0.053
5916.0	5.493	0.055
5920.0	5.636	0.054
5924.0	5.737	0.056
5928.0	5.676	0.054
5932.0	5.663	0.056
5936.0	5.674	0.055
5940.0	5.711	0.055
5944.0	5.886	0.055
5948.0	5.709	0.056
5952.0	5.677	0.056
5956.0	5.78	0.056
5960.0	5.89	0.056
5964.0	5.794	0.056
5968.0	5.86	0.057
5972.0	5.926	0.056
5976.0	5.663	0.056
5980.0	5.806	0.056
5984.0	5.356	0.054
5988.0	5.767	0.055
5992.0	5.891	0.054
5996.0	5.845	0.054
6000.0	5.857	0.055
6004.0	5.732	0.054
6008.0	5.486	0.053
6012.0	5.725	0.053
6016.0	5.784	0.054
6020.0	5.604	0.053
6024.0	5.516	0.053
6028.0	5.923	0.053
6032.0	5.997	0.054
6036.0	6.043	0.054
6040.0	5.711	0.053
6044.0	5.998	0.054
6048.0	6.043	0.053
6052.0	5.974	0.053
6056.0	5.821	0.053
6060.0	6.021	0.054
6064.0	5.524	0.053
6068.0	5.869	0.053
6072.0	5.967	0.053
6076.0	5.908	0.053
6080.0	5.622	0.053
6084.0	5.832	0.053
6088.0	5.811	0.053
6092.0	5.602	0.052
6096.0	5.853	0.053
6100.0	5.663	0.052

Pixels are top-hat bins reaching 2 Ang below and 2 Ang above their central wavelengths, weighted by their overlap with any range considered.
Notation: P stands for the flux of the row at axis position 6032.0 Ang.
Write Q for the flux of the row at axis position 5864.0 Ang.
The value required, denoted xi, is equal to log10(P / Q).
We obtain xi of 0.03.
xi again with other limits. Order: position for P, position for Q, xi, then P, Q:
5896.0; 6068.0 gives -0.39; 2.405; 5.869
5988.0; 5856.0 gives 0.03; 5.767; 5.335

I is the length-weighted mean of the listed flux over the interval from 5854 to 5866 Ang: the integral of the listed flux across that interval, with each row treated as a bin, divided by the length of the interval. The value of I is 5.55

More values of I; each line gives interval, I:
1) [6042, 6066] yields 5.90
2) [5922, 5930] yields 5.71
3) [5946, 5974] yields 5.81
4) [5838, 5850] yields 5.81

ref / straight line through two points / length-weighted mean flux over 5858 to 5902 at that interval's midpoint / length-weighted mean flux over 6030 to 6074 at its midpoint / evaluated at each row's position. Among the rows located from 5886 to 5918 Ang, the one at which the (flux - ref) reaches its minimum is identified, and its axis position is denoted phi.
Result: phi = 5896.0 Ang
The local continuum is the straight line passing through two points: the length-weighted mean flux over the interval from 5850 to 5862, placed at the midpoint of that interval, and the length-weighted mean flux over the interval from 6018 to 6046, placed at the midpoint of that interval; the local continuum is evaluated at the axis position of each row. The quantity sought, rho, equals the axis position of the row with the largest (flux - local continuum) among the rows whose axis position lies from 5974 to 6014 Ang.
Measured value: 5992.0 Ang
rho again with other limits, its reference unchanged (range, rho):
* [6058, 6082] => 6060.0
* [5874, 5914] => 5876.0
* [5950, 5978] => 5972.0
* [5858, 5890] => 5872.0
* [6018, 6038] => 6036.0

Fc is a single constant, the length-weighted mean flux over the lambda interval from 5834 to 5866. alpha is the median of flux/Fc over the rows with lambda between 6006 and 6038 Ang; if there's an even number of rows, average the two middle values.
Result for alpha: 1.01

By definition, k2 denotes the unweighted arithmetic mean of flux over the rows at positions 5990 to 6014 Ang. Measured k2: 5.76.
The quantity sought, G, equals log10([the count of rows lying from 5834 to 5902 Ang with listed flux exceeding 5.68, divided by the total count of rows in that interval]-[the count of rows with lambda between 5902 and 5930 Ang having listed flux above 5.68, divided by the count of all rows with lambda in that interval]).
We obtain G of -0.68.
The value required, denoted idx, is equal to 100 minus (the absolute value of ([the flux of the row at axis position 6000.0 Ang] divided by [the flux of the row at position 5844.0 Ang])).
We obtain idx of 99.0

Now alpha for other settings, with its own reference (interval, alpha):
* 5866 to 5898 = 0.90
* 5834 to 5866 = 1.00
